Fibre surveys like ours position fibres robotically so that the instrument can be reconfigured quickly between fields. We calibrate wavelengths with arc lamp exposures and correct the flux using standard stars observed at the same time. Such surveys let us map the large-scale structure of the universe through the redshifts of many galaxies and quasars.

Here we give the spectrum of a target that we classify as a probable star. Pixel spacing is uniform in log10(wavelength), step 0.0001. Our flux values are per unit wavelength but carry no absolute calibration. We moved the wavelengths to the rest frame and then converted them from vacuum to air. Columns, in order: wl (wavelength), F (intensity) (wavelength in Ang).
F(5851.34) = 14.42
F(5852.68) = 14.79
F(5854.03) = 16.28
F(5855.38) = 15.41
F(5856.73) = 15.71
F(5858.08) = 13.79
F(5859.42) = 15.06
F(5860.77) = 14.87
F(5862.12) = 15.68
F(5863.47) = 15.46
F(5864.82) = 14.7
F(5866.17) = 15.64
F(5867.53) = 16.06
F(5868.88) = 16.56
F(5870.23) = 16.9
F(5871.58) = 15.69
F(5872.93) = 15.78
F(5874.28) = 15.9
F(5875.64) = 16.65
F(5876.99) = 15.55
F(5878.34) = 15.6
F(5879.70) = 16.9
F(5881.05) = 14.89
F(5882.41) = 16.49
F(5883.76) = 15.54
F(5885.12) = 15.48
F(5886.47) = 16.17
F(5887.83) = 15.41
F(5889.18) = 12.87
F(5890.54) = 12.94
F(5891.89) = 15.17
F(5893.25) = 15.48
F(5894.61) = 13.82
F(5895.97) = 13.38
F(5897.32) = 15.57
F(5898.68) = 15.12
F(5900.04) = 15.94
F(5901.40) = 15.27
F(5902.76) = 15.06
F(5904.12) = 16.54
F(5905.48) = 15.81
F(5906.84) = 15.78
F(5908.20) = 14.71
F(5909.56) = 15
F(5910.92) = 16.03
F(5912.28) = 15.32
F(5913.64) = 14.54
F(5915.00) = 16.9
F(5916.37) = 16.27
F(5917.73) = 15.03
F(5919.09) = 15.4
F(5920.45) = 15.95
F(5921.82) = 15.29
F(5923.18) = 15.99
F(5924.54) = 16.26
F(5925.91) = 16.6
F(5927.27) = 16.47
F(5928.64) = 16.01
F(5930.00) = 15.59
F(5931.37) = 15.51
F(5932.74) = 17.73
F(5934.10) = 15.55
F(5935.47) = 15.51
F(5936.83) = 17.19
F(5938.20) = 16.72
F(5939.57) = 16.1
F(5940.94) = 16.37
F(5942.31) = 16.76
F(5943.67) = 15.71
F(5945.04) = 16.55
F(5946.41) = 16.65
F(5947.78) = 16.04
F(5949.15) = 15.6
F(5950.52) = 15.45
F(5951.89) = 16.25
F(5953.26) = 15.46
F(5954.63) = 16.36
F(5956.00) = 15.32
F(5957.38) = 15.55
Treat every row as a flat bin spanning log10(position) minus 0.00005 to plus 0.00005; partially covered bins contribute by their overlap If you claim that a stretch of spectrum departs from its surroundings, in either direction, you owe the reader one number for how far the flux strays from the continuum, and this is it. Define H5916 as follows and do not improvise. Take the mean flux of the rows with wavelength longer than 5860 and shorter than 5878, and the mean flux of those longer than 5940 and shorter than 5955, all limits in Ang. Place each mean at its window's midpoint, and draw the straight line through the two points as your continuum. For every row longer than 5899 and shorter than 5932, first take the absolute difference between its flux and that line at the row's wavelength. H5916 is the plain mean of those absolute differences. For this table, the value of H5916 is 0.53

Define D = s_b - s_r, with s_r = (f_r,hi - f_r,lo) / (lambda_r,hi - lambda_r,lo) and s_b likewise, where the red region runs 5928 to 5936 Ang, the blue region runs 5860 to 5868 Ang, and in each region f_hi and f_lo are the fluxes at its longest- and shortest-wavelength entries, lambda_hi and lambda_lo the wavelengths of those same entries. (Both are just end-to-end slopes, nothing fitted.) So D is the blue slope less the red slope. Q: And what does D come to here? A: 0.25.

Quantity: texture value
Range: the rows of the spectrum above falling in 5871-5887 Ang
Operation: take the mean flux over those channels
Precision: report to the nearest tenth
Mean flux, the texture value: 15.9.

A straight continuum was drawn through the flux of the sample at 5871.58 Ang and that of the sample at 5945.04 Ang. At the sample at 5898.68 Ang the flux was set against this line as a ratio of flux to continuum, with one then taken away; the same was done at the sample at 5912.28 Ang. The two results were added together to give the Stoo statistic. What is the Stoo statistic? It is -0.11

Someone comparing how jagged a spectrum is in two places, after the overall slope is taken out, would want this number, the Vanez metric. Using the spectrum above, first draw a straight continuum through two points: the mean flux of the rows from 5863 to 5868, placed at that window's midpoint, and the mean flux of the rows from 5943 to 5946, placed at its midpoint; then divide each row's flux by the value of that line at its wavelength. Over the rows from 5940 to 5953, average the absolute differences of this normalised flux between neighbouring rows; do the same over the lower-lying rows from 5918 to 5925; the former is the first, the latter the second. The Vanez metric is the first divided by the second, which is 1.0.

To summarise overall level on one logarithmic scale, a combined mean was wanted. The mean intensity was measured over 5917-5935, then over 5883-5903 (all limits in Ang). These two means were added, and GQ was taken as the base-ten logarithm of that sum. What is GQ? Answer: 1.49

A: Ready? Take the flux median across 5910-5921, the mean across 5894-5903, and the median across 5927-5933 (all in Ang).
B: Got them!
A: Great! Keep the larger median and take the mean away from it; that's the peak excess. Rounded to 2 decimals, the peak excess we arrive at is 1.13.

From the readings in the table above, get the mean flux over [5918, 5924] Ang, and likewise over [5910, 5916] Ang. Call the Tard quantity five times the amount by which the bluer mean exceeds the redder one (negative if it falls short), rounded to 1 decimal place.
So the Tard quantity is 0.2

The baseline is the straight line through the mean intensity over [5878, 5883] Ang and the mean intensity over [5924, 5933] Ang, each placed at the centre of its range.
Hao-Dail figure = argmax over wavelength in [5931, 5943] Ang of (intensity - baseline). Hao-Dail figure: 5932.74 Ang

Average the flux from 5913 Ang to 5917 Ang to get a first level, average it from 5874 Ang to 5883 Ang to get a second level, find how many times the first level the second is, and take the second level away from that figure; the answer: -15.0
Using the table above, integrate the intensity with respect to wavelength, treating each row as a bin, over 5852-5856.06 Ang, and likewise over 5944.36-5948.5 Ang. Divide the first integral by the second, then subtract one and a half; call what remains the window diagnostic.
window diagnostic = -0.57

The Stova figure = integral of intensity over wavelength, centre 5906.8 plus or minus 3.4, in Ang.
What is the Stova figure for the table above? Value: 105.9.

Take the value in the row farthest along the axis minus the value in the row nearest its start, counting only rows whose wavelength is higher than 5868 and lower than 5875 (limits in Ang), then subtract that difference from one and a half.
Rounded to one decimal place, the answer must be 2.2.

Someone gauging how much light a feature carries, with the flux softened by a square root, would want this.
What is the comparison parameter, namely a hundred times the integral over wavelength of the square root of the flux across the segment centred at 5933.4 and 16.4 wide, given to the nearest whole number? 6613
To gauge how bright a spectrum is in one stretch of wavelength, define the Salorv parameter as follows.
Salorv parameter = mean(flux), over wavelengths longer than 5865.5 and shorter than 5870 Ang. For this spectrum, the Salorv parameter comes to 16.1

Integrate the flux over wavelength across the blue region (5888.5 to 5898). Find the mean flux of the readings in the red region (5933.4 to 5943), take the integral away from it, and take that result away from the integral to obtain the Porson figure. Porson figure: 253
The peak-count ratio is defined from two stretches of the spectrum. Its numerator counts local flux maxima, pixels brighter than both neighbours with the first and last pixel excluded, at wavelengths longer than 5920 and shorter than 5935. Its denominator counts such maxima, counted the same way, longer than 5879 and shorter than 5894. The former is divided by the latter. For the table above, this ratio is 1.0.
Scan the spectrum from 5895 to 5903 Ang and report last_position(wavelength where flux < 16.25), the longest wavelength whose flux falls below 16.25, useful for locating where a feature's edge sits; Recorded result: 5902.76 Ang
